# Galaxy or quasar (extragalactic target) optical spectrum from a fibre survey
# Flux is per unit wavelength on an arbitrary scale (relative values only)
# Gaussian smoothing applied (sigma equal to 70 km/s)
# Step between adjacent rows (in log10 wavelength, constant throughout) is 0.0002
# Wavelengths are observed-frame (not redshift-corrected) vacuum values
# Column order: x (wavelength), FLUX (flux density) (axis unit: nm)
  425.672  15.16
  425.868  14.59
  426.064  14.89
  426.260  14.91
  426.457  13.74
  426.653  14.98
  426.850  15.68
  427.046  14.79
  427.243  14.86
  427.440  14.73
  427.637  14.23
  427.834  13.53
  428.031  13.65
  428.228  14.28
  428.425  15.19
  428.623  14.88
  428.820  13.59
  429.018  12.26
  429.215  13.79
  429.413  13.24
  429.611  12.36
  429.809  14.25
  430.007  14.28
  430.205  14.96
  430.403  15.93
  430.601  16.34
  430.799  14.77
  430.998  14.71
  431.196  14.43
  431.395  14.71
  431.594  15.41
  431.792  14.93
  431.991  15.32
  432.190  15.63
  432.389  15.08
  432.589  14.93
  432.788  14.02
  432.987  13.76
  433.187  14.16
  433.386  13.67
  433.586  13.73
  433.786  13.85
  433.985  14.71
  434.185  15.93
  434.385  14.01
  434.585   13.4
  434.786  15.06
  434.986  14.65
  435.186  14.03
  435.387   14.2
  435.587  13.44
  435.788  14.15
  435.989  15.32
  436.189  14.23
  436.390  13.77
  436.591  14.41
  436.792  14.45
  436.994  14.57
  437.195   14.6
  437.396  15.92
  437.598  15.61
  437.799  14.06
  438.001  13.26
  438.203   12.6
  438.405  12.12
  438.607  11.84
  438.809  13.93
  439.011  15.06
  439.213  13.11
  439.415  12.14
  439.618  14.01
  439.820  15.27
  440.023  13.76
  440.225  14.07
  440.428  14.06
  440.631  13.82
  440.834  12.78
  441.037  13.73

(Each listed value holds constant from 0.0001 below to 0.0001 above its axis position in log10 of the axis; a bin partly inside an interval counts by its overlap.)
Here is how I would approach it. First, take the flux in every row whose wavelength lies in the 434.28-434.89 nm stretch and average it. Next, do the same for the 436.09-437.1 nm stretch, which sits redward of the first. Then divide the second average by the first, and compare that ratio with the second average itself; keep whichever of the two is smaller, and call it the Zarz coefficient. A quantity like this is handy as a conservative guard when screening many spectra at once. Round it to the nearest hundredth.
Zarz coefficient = 1.01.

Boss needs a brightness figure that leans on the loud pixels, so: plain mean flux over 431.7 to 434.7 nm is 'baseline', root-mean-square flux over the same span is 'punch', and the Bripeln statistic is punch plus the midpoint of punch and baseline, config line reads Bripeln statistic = 29.0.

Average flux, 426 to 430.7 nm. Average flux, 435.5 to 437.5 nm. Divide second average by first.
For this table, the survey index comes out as 1.01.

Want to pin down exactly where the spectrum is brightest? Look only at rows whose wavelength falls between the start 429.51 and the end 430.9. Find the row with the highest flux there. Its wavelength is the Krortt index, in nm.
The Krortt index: 430.601 nm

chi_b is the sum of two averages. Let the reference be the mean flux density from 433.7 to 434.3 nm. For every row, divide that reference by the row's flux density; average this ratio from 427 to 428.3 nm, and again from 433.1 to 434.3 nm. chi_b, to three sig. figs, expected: 2.08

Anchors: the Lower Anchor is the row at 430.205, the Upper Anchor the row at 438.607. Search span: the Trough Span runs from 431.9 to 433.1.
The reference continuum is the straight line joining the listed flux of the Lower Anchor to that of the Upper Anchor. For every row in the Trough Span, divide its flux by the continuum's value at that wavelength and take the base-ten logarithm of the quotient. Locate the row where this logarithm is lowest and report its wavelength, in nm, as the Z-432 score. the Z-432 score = 432.987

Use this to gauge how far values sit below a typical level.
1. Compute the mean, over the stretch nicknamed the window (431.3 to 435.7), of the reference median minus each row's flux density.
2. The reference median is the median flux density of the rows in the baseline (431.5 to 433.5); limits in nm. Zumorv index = 0.45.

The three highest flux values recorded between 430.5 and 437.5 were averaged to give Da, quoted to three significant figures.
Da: 16.1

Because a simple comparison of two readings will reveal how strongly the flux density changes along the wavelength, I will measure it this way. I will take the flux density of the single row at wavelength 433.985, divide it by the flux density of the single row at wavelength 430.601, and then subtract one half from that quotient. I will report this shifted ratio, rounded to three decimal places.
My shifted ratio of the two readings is 0.400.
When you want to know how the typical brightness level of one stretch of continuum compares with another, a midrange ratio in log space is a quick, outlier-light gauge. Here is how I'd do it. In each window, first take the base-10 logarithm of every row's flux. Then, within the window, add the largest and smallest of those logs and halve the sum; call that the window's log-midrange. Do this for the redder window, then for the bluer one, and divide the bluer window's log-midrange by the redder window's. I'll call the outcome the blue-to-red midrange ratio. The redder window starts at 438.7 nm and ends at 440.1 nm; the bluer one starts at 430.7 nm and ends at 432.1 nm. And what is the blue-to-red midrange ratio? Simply 1.03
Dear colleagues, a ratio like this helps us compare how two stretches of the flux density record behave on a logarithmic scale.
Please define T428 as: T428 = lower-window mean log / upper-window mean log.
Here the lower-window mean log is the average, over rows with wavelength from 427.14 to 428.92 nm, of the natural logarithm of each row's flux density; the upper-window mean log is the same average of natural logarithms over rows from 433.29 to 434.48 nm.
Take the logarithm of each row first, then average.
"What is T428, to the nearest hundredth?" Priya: 1.00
